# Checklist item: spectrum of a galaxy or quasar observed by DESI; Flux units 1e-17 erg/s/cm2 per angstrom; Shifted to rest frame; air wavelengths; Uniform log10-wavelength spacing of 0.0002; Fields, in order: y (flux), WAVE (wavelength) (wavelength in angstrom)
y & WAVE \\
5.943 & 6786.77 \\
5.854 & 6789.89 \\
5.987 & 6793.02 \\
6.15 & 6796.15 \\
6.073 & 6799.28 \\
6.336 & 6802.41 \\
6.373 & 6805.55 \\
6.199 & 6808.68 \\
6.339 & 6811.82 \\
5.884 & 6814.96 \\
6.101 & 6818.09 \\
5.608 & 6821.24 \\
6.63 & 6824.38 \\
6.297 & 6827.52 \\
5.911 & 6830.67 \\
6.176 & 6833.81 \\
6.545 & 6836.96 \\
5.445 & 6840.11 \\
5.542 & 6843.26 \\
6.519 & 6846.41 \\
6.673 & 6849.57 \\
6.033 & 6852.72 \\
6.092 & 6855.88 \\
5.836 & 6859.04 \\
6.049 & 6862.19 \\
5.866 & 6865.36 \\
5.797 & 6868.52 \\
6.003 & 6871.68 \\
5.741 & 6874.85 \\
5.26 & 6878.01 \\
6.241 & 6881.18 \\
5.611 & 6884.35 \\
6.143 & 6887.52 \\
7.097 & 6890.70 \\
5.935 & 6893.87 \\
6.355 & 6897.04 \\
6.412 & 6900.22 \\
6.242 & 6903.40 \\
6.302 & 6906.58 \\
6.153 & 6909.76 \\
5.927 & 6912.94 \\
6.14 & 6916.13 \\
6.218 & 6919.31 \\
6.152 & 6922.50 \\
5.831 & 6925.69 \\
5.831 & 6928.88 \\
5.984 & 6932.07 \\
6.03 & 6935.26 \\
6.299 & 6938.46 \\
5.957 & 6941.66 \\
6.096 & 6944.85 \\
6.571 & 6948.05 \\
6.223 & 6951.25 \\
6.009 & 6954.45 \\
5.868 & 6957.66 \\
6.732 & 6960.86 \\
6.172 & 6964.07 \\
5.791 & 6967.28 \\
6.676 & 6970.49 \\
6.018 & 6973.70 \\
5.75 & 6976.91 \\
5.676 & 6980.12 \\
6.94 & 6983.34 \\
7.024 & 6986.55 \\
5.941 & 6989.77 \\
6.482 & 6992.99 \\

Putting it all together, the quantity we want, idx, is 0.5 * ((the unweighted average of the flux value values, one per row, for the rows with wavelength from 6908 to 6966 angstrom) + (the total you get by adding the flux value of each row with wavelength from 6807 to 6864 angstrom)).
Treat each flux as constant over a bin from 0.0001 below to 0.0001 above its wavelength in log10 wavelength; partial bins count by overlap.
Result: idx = 58.0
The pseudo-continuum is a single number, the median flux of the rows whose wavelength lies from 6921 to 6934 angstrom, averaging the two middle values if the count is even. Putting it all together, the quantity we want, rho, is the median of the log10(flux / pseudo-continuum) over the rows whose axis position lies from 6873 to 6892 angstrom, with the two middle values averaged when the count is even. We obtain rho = 0.00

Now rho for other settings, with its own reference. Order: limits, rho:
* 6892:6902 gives 0.03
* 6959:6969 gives 0.02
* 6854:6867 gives 0.00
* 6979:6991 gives 0.04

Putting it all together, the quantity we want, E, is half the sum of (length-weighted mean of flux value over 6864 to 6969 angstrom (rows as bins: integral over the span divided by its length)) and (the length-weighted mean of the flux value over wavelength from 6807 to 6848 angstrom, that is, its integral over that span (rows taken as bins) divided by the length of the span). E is 6.09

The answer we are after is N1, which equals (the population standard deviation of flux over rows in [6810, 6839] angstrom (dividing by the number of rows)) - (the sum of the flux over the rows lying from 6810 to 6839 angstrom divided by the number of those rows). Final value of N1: -5.86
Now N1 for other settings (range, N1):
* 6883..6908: -5.86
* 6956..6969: -5.77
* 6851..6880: -5.61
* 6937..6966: -5.95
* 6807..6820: -5.97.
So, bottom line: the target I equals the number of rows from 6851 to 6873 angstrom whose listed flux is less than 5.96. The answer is 3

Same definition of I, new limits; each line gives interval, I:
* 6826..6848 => 3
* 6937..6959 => 2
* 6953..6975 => 2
